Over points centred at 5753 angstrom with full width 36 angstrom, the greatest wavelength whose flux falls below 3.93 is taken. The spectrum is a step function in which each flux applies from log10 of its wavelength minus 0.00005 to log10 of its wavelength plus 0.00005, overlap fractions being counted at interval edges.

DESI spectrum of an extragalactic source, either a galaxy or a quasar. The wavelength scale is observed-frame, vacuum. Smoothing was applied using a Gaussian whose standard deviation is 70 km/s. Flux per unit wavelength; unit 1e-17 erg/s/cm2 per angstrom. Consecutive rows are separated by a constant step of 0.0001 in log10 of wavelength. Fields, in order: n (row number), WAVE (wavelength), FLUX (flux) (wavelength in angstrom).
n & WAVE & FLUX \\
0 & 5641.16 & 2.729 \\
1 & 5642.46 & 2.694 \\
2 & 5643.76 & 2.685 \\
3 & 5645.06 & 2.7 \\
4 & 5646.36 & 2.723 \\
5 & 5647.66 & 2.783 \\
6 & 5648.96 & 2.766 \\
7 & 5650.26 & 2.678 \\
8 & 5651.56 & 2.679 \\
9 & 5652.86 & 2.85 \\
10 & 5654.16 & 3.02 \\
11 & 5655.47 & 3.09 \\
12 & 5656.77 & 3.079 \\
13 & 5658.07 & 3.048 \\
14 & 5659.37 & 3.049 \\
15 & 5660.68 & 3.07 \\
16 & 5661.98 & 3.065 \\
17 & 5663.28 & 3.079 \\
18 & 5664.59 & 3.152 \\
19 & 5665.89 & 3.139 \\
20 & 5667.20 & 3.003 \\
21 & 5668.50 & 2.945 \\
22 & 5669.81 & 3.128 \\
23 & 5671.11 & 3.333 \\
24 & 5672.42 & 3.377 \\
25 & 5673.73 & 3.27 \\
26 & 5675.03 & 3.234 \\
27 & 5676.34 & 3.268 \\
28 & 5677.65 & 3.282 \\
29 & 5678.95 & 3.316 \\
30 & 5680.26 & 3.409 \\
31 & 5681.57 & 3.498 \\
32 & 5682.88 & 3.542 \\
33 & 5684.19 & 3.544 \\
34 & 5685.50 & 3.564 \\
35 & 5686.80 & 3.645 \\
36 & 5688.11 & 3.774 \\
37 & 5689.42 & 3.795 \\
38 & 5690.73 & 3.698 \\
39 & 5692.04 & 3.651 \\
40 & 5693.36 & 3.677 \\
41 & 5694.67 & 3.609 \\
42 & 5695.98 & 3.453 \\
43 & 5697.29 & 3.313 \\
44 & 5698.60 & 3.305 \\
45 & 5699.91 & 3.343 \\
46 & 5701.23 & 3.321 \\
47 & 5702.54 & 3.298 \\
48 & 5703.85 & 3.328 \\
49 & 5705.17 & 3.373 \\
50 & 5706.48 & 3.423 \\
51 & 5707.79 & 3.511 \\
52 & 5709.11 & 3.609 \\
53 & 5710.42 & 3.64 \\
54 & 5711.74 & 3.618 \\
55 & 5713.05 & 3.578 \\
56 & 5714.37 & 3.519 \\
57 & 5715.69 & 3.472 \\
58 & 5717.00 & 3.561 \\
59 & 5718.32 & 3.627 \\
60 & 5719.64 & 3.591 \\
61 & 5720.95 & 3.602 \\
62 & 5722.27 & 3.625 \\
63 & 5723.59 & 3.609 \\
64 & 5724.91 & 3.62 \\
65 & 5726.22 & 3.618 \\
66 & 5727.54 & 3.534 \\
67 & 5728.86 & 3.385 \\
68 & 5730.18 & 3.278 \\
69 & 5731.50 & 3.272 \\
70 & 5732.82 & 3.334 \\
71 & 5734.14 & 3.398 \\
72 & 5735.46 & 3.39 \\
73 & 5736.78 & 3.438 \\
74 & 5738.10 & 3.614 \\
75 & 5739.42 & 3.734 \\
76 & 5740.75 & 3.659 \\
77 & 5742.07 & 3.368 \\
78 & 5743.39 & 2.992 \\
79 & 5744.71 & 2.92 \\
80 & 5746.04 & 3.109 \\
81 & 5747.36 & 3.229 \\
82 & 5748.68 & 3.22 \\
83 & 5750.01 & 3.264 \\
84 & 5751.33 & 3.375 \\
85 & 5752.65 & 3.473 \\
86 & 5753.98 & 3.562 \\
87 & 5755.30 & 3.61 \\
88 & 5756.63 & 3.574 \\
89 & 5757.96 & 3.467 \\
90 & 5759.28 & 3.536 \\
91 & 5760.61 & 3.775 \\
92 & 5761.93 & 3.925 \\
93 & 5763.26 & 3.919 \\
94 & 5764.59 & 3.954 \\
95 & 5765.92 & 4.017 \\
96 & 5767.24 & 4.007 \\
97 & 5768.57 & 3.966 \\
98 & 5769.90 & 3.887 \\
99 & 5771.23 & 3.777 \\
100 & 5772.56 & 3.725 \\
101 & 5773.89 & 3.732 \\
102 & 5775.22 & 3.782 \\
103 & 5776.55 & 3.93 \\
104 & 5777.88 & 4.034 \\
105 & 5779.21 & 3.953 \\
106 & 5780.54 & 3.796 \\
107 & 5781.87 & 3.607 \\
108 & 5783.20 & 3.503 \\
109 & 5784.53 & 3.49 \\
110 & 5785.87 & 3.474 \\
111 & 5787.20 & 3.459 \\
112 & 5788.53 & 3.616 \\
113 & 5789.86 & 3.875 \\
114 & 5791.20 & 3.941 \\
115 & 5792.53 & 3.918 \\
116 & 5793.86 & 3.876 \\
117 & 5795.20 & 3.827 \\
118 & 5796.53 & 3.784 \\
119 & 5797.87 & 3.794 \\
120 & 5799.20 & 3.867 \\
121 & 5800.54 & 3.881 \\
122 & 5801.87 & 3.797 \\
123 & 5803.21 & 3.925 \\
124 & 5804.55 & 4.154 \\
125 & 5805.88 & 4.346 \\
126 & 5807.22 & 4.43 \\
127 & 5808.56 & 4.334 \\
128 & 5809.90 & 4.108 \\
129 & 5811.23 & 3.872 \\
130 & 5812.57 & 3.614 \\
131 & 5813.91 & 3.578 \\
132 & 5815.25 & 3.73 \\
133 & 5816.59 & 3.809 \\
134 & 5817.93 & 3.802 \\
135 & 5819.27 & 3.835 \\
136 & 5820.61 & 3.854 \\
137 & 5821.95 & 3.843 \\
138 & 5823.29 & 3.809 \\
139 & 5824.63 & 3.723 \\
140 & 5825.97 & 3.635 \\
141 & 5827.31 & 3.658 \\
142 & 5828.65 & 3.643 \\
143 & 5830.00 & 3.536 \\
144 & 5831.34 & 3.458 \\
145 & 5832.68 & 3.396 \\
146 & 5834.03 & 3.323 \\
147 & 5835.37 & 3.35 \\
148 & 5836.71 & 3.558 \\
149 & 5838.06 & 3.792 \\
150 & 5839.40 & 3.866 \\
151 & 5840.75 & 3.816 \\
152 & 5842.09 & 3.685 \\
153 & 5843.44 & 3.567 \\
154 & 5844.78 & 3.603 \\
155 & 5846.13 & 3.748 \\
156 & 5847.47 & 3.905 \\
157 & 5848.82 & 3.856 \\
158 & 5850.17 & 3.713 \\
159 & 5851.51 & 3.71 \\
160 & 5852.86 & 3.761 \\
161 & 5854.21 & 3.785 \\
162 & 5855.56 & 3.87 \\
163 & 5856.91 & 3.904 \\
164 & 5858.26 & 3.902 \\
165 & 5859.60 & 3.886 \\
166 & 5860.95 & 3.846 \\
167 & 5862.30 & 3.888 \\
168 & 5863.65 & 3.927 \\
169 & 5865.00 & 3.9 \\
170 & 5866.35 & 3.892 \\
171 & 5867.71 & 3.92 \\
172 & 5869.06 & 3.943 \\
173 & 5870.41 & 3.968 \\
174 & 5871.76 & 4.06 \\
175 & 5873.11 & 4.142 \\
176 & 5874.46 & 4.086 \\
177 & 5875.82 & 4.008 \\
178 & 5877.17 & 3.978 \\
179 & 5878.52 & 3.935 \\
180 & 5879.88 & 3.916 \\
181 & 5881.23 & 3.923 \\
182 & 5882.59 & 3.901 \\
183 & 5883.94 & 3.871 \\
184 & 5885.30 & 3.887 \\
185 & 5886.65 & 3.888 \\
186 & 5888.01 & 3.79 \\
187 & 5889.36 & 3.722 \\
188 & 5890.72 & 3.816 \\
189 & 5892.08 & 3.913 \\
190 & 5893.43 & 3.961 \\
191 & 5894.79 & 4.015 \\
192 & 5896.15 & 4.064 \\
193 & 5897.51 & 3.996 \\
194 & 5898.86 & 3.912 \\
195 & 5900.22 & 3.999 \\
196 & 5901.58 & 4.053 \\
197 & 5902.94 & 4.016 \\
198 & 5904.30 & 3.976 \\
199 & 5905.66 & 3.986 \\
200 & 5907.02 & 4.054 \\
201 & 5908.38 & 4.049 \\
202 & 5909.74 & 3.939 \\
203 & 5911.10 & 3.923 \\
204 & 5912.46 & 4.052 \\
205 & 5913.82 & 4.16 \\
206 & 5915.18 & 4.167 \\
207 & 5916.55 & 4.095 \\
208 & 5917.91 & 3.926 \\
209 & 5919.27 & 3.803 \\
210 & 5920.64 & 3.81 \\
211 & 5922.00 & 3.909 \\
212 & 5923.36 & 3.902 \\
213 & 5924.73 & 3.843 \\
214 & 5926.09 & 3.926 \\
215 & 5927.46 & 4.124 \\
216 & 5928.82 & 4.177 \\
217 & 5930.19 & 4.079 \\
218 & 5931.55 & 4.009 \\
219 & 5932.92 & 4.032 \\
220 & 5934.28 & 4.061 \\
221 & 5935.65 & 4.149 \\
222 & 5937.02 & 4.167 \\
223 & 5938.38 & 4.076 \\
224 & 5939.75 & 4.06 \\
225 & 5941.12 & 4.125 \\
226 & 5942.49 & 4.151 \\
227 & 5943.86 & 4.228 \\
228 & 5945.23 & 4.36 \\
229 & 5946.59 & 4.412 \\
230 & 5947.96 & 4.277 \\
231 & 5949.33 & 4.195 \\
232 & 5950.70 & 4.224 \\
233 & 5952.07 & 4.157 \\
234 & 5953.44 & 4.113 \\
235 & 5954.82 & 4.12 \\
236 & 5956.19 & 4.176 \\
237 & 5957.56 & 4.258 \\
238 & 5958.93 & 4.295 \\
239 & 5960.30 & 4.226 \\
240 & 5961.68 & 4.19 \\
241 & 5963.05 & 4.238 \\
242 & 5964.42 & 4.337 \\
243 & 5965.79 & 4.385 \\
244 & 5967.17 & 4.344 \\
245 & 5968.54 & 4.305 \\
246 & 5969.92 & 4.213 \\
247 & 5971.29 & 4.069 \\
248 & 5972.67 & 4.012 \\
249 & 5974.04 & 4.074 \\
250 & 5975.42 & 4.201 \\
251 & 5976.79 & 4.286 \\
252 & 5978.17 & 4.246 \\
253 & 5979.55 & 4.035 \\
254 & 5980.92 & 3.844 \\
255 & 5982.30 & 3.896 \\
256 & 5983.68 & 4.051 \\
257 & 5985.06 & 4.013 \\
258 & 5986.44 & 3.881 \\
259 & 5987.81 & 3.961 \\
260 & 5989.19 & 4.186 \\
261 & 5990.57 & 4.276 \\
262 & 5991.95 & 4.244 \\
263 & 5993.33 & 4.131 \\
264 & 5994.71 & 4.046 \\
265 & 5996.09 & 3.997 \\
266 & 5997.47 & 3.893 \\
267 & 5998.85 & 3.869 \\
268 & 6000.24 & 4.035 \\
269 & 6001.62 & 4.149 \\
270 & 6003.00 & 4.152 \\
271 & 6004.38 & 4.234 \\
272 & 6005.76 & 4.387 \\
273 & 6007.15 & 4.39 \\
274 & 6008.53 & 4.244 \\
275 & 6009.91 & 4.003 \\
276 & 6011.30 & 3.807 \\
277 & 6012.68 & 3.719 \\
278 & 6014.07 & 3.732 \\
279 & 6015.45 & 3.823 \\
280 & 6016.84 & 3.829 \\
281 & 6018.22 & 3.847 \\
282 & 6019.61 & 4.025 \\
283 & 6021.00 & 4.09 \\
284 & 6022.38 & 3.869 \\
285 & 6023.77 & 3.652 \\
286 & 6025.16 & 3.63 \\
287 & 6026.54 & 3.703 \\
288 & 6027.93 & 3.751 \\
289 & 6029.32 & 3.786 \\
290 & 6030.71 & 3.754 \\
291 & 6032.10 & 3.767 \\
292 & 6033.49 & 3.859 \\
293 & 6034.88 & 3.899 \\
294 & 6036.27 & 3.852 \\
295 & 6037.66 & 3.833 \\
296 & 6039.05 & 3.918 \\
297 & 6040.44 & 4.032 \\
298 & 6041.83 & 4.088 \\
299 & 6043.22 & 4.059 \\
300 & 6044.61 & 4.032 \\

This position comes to 5769.90 angstrom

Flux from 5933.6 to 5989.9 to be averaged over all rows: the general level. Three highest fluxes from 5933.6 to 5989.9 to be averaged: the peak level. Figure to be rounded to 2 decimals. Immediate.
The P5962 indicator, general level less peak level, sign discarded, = 0.22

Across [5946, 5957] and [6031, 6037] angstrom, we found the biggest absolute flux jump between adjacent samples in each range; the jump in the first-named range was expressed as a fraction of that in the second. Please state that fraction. 1.47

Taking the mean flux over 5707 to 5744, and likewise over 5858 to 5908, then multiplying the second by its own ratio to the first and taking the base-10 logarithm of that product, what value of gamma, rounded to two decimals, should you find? 0.65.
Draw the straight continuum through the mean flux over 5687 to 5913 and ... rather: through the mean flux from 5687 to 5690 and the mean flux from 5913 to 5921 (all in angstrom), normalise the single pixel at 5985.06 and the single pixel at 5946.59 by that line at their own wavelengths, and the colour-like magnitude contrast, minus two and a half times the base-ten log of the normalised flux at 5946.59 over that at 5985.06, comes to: -0.11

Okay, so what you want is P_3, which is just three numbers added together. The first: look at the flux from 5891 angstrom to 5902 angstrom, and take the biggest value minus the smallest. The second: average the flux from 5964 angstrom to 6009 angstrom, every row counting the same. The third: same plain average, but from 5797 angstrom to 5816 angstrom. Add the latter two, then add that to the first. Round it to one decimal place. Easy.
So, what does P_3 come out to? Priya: 8.2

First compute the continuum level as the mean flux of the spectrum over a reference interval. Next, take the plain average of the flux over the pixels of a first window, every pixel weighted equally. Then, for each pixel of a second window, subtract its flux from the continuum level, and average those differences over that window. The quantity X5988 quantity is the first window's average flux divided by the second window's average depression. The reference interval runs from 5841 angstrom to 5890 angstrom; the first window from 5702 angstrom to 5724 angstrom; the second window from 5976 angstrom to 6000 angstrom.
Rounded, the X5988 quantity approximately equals -19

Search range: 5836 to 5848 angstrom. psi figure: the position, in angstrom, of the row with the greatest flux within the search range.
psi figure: 5847.47 angstrom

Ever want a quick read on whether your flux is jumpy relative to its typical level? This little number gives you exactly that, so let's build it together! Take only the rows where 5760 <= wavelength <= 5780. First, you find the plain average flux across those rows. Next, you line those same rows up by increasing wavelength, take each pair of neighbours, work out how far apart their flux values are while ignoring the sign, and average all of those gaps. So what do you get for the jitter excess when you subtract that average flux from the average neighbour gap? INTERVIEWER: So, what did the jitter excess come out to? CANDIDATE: -3.83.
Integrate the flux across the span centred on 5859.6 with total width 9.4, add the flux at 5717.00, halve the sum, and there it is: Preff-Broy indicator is 20.1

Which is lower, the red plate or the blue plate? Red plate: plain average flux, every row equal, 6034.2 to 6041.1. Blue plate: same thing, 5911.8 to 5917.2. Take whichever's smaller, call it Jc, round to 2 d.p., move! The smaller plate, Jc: 3.91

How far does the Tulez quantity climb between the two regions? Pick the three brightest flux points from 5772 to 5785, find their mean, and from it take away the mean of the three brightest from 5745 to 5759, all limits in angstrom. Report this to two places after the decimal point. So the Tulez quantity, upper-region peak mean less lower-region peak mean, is 0.39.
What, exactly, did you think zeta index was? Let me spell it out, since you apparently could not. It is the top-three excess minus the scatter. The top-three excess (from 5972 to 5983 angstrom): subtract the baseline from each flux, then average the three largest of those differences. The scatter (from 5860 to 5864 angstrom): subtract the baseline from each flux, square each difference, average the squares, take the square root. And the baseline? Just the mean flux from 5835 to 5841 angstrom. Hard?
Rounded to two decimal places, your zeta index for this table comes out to 0.35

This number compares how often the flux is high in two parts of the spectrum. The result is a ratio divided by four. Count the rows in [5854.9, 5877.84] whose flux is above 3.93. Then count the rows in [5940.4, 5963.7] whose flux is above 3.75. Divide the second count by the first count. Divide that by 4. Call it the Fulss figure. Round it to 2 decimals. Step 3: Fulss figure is 0.61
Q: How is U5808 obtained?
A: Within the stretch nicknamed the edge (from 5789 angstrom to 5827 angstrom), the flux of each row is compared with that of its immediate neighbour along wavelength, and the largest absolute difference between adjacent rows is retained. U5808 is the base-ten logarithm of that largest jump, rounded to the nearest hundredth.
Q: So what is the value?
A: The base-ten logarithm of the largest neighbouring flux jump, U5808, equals -0.59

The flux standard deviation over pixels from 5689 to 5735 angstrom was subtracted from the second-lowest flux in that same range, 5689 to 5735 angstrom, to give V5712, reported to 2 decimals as 3.13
